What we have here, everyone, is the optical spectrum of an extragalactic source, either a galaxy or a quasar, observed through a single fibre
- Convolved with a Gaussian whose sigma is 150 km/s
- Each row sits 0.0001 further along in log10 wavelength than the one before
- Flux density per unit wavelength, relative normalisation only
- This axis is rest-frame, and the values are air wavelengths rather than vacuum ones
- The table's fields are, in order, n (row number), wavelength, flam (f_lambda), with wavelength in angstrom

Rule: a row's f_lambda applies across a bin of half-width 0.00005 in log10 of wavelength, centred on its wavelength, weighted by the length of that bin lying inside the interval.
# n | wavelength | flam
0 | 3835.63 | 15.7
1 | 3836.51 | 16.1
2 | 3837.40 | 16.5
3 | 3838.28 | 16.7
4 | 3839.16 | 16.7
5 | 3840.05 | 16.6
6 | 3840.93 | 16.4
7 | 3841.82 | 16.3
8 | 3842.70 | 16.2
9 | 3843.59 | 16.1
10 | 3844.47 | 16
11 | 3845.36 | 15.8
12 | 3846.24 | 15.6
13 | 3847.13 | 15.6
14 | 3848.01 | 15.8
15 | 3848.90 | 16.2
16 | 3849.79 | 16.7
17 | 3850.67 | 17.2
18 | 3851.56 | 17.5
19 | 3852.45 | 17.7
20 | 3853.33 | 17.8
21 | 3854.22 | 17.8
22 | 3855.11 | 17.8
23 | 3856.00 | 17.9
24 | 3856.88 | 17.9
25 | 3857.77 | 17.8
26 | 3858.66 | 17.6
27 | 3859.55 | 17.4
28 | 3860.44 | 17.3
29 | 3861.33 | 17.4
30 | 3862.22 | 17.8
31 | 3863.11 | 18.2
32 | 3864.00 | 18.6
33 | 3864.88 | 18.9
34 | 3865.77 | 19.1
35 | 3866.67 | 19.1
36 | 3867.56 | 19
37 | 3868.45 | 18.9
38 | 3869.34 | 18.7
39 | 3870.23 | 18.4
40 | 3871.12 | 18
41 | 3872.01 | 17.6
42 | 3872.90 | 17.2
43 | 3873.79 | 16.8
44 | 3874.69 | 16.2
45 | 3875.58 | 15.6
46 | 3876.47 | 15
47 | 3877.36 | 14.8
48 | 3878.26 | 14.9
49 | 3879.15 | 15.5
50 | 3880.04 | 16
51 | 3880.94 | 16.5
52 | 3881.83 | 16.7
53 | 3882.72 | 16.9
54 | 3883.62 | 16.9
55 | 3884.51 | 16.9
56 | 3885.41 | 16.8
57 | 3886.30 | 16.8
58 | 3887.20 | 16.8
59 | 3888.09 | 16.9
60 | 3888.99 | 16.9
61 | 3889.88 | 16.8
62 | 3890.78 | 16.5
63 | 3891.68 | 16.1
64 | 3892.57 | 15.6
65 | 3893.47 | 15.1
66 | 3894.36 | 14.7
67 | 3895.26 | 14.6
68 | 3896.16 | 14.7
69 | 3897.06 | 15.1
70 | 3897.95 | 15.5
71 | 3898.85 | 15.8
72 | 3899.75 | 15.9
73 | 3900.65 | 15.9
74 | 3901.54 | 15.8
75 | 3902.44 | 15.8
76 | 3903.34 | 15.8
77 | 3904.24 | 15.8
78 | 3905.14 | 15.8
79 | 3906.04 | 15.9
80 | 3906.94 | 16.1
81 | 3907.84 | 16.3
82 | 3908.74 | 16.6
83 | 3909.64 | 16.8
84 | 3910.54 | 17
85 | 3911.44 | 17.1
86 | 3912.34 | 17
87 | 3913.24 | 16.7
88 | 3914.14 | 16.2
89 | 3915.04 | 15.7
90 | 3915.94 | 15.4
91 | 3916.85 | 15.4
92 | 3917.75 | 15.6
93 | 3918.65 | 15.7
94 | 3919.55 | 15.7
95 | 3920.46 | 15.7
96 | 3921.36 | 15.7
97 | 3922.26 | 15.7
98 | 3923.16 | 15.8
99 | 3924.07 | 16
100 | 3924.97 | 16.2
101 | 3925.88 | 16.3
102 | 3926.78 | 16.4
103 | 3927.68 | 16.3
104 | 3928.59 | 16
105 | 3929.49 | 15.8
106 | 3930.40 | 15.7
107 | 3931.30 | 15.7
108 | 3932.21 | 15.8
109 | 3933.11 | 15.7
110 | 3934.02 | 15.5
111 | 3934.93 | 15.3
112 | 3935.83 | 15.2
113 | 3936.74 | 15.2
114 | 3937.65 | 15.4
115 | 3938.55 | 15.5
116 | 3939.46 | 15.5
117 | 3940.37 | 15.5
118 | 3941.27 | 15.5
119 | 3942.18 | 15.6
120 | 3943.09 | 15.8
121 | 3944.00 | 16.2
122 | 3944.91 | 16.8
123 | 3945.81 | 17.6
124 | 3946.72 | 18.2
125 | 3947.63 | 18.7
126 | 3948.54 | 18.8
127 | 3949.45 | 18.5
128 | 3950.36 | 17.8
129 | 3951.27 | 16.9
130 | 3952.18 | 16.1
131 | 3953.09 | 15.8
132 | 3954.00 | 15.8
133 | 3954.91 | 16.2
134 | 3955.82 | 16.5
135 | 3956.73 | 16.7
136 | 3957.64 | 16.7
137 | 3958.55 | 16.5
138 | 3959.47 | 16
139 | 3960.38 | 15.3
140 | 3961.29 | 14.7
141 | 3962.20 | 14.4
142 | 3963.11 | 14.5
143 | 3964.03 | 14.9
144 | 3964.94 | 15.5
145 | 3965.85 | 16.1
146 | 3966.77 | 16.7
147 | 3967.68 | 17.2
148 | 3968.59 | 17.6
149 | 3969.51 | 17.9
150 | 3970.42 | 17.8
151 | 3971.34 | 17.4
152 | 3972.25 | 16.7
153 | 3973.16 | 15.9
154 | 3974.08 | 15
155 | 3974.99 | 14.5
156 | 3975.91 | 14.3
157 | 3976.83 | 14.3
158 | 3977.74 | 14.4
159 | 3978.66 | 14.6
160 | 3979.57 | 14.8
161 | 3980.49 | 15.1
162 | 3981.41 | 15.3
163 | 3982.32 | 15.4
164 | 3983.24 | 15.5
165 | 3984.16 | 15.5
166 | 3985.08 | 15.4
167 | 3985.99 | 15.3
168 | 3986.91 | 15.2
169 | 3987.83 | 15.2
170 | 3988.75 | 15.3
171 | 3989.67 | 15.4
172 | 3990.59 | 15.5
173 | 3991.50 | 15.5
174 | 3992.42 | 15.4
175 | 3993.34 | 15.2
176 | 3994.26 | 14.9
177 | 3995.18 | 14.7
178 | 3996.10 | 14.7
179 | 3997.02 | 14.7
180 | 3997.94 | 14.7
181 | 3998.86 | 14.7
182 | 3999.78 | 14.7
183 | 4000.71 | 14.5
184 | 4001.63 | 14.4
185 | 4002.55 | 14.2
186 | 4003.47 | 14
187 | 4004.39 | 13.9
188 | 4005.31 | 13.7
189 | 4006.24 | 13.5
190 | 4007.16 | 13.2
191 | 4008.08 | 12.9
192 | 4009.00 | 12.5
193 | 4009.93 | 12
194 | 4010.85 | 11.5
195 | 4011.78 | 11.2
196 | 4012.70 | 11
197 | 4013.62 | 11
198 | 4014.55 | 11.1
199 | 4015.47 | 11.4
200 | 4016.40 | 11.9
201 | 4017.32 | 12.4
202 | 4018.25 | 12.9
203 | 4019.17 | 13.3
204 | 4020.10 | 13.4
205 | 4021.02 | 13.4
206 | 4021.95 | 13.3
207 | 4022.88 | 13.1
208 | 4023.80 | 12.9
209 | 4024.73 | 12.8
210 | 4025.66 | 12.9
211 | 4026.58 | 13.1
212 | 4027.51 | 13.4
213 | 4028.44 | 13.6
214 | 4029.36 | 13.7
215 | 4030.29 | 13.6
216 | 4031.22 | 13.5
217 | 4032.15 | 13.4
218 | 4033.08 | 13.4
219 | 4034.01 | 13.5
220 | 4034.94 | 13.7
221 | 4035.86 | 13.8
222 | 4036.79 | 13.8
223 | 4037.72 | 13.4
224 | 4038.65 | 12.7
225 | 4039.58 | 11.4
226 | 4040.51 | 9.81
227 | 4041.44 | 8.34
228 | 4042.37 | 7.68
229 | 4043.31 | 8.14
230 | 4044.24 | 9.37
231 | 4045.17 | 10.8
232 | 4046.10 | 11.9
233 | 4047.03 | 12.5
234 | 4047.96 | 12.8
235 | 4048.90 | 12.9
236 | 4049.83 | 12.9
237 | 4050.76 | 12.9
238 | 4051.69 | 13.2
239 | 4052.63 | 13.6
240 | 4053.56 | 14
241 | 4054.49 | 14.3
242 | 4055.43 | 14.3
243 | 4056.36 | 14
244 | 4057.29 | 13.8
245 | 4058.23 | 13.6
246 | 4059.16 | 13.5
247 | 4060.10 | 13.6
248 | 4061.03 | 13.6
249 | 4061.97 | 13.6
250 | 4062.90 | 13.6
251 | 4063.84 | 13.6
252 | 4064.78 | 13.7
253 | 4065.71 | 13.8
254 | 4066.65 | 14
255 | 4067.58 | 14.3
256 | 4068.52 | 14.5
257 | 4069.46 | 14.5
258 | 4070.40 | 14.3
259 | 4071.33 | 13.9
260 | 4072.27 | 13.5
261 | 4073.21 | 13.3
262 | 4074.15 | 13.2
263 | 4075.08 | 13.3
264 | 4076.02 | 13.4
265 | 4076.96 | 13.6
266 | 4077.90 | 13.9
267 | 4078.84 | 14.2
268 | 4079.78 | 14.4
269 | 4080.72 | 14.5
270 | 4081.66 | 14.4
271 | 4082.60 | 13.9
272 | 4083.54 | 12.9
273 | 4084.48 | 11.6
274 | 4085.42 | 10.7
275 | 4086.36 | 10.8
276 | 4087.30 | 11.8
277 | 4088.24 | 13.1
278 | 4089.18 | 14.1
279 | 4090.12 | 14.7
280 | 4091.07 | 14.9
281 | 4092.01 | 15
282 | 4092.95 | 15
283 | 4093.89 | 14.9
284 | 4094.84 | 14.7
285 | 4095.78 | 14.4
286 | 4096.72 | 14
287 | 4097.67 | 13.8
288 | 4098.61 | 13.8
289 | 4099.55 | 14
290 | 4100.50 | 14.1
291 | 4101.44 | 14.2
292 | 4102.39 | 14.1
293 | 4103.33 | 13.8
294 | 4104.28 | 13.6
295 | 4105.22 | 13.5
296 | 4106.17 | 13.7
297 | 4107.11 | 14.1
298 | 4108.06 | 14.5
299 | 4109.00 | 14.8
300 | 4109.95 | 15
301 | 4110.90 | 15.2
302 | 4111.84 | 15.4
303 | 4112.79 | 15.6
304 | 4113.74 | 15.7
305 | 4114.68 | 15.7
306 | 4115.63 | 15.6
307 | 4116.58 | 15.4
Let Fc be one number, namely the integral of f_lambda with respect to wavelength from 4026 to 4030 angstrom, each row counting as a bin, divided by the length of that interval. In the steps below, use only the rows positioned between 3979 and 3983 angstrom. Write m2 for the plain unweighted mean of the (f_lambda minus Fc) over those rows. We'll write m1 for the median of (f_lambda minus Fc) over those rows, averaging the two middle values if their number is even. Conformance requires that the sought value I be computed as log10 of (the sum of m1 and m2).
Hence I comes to 0.53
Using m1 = 1.7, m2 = 1.7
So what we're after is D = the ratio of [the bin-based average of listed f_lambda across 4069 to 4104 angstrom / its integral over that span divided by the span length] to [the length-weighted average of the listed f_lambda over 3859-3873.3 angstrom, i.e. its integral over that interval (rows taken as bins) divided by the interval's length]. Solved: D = 0.75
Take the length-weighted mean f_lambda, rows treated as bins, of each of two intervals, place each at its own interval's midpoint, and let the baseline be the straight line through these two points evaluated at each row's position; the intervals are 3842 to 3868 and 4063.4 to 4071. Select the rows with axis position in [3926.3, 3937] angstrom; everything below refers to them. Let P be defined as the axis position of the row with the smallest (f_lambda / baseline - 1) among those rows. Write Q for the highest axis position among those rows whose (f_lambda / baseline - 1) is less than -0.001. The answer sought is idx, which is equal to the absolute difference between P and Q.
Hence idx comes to 0.9 angstrom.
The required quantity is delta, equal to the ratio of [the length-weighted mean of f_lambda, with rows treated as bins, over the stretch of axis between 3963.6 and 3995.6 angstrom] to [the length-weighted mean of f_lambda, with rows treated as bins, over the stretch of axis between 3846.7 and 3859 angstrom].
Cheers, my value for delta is 0.90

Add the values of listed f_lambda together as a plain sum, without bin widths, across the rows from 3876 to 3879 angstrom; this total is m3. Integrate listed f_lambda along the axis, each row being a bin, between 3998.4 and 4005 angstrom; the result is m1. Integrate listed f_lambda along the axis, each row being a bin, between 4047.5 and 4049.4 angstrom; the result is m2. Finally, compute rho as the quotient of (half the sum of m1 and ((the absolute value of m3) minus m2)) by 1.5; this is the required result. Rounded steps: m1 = 95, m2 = 24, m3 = 44.7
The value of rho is 38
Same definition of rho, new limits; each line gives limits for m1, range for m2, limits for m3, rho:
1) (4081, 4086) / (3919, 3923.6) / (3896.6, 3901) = 23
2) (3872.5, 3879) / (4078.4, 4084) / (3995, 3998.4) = 28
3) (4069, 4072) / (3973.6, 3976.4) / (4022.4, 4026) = 18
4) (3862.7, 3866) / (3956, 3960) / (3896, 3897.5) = 9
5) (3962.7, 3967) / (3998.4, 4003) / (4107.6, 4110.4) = 15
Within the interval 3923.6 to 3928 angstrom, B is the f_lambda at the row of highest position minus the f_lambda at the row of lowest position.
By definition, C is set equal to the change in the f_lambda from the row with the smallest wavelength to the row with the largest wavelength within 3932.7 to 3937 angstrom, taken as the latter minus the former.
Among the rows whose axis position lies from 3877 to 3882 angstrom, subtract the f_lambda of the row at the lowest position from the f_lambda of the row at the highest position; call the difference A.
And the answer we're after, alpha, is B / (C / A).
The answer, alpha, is -1.1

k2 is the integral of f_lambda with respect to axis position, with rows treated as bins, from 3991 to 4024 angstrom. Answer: 442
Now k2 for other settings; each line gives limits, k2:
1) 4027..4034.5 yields 101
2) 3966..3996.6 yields 476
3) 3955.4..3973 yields 286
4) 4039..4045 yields 56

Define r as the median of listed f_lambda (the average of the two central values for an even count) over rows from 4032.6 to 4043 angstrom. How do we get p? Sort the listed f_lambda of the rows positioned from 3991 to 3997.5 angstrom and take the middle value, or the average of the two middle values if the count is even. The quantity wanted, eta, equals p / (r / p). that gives 16.6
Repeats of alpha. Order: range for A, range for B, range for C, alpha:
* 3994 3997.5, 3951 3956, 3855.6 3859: -0.3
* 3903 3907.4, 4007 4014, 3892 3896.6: 0.7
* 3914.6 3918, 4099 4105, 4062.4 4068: 0.1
